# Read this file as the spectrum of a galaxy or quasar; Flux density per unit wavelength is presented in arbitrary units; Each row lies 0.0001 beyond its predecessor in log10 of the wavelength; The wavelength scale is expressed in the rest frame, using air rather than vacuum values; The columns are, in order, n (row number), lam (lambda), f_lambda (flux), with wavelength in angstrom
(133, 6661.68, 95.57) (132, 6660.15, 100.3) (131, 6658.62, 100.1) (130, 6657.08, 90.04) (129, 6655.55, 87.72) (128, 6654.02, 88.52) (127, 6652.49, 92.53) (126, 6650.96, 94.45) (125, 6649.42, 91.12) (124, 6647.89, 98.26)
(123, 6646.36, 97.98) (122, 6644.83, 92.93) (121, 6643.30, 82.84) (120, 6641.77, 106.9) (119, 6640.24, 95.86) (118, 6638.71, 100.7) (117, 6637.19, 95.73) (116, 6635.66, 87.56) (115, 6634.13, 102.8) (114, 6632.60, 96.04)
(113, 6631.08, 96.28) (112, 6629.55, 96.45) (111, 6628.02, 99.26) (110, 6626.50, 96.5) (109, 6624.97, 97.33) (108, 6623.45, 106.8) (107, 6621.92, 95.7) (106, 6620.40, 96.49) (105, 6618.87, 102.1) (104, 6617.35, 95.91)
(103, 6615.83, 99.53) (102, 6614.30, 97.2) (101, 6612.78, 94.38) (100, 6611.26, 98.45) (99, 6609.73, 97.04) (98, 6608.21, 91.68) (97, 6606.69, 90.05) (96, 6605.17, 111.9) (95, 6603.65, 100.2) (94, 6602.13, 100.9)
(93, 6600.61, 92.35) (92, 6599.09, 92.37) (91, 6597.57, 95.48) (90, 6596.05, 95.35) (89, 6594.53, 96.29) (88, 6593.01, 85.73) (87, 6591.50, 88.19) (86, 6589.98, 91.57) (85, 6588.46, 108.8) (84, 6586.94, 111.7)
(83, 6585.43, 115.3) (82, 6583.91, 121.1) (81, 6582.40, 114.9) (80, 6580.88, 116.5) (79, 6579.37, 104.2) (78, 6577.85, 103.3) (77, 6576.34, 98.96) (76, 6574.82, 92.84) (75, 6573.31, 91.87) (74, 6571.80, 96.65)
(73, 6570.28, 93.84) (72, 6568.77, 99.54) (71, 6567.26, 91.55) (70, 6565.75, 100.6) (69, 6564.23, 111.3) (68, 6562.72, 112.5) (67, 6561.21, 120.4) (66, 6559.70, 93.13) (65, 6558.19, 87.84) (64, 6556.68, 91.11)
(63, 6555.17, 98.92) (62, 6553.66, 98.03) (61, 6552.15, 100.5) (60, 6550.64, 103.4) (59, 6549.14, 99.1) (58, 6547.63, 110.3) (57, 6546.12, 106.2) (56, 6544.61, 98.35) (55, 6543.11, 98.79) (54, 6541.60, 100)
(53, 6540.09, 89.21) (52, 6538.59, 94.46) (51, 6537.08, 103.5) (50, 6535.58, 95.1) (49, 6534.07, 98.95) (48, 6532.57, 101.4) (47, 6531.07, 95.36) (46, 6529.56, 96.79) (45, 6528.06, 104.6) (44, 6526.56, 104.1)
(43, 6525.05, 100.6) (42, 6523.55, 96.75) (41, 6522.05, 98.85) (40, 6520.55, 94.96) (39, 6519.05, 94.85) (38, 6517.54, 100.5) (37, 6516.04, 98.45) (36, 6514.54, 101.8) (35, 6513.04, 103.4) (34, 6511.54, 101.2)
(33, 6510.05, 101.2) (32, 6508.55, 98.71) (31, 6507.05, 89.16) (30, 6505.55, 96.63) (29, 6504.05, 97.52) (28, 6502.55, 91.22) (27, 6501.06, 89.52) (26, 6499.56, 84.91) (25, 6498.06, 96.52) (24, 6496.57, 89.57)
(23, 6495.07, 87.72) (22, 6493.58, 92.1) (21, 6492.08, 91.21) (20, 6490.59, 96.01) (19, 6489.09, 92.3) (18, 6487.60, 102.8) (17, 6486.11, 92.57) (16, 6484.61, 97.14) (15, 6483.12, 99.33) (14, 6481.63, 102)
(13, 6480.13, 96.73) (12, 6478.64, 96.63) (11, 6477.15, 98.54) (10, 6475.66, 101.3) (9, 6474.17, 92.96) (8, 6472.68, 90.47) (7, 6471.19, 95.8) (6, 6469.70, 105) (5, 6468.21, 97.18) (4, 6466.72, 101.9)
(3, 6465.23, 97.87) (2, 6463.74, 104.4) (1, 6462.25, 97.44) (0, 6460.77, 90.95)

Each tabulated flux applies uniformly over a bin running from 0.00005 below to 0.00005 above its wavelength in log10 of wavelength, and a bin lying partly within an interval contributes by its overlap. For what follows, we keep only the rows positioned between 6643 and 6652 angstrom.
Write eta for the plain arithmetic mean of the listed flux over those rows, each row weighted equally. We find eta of 93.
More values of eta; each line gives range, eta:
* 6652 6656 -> 90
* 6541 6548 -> 103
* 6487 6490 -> 98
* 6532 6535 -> 100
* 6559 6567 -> 108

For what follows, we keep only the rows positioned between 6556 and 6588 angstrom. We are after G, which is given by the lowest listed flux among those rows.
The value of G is 87.84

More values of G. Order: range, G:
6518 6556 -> 89.21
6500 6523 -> 89.16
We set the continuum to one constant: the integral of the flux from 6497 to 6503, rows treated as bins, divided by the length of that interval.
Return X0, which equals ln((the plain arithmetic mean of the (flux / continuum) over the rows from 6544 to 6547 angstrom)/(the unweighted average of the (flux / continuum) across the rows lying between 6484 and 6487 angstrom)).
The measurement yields 0.075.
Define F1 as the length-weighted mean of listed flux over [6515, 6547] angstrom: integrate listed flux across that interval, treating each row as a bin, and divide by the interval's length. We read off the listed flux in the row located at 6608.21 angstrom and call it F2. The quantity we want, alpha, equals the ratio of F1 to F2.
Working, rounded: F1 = 99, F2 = 91.68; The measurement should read 1.08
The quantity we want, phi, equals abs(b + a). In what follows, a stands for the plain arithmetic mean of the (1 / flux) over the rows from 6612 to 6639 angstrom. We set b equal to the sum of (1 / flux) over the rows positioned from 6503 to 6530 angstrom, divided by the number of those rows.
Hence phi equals 0.0204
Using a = 0.0103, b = 0.0101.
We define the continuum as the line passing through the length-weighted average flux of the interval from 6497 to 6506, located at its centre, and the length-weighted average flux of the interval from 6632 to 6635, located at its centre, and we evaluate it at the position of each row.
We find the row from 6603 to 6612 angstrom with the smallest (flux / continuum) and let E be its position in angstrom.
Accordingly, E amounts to 6606.69 angstrom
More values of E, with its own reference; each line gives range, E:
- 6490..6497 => 6495.07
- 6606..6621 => 6606.69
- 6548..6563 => 6558.19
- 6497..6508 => 6499.56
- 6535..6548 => 6540.09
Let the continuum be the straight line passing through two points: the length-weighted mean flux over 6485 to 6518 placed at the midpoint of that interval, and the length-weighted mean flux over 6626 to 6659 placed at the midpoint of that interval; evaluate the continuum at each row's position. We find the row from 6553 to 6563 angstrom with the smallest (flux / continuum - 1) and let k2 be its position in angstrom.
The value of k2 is 6558.19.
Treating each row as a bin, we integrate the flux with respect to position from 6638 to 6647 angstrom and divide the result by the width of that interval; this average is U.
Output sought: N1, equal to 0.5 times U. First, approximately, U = 96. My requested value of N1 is 48.1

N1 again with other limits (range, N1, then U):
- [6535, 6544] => 48.5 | 97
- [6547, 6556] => 50.8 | 102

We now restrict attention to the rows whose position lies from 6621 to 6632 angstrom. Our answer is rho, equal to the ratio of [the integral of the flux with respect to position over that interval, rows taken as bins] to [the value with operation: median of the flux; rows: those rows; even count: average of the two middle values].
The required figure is 11.2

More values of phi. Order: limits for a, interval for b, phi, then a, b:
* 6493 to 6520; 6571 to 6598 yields 0.0205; 0.0105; 0.0099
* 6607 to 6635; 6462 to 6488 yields 0.0204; 0.0102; 0.0102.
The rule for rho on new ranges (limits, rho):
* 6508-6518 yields 10.0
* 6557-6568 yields 11.2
